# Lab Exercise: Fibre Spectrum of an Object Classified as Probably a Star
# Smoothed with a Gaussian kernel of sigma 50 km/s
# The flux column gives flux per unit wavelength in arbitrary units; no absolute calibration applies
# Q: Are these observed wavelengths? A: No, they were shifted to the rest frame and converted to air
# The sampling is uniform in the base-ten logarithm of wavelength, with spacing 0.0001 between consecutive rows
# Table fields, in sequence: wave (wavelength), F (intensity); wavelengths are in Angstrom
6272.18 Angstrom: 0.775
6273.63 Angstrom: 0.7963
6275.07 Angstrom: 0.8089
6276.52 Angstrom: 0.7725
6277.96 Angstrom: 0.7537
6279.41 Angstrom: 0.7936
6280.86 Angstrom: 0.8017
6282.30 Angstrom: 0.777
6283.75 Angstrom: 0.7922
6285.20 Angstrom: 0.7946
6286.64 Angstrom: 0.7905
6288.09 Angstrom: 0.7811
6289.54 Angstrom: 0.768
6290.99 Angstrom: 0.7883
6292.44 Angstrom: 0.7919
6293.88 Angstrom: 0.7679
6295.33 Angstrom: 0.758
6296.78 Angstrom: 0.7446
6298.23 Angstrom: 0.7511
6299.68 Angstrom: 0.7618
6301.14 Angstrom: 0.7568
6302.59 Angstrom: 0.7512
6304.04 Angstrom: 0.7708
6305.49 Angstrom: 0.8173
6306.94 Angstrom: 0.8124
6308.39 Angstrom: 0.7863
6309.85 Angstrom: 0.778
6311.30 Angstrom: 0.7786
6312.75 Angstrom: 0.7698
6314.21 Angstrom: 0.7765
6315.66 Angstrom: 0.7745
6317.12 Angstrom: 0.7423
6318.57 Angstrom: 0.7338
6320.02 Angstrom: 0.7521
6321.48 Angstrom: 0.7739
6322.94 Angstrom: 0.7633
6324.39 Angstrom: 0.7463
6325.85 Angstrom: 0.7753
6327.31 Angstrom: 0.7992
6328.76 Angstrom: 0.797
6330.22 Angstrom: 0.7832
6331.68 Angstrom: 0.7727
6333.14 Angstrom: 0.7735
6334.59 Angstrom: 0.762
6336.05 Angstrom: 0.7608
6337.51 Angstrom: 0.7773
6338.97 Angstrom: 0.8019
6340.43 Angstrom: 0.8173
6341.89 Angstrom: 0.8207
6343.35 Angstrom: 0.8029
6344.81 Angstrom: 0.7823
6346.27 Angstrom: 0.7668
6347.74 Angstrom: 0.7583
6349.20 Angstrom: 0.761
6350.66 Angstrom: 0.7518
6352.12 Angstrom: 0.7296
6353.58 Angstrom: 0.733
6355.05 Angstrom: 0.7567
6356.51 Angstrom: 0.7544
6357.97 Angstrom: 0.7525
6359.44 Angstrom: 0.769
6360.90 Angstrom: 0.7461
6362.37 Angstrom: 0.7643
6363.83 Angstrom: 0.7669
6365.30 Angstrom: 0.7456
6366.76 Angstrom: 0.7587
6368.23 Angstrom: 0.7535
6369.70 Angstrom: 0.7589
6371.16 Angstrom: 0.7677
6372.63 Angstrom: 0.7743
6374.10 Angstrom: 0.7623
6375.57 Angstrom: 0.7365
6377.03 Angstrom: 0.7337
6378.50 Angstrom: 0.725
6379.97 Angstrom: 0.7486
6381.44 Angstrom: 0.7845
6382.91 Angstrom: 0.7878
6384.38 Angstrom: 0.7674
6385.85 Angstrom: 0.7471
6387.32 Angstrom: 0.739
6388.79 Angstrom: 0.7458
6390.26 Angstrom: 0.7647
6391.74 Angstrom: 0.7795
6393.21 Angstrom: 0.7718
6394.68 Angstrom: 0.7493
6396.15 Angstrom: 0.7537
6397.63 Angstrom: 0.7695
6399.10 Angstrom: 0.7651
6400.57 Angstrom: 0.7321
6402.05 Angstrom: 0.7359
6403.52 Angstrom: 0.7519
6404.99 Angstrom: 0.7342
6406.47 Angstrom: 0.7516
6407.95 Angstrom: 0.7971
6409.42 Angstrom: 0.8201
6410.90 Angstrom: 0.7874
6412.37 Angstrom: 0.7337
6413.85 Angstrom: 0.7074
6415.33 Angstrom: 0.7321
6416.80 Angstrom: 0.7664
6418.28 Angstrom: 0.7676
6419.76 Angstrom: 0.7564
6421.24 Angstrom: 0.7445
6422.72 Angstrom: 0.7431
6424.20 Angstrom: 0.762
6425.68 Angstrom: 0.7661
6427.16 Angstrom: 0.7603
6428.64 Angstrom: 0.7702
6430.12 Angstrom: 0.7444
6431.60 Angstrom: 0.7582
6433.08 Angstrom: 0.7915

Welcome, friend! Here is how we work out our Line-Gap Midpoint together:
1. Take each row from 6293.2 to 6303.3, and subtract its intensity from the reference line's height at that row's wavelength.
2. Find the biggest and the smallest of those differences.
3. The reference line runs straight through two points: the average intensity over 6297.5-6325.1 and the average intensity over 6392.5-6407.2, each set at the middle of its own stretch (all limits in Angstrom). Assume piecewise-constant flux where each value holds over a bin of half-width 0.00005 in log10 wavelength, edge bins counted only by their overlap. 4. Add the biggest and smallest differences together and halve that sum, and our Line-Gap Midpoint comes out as 0.015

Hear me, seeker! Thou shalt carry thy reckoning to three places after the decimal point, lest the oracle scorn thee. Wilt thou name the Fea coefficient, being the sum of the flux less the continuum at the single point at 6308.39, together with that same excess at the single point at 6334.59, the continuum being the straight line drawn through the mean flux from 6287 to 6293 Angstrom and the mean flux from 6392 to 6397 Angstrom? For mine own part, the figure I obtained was -0.002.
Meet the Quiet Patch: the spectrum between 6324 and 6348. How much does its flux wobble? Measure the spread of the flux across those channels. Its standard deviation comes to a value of 0.021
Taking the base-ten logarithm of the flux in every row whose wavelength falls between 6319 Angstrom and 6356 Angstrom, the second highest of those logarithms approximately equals -0.088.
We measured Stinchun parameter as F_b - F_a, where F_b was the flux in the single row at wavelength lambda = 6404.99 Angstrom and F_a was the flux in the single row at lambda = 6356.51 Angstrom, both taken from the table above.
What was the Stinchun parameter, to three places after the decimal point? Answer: -0.020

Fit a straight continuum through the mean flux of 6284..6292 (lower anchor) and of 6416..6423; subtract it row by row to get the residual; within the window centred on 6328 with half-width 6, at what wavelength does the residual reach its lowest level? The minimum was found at 6324.39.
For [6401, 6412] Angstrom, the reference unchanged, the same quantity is 6404.99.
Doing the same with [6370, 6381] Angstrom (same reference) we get 6378.50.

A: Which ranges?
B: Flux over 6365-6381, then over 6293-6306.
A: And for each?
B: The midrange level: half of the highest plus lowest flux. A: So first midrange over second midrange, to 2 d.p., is 0.96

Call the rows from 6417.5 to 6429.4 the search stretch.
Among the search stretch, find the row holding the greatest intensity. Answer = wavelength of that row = 6428.64 Angstrom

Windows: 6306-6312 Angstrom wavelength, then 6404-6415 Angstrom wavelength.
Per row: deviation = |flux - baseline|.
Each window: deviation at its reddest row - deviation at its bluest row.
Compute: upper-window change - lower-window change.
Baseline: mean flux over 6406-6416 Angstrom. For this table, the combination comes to 0.061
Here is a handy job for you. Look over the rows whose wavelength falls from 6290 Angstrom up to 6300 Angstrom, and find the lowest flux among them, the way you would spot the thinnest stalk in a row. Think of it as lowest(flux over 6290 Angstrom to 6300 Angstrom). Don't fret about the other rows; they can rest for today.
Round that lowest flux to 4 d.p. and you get 0.7446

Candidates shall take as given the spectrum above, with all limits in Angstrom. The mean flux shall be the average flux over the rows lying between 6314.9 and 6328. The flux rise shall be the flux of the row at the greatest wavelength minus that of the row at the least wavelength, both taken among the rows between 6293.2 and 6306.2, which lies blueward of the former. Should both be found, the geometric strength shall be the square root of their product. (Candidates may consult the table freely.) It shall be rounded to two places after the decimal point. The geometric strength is 0.19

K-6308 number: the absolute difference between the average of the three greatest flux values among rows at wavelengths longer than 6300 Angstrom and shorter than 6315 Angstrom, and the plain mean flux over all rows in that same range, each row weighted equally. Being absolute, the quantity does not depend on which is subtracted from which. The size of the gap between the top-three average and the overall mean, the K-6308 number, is 0.026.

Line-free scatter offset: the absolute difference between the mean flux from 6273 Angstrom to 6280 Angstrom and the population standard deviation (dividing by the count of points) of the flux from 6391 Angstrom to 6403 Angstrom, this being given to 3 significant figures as 0.769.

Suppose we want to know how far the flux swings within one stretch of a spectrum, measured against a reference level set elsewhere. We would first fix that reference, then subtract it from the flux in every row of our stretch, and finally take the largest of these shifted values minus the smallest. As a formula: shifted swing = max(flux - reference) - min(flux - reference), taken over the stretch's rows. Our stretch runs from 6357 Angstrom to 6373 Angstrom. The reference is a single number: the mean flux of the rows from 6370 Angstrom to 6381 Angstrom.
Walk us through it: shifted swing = 0.03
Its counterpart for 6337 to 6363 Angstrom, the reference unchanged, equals 0.09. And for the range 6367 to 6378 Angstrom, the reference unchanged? 0.04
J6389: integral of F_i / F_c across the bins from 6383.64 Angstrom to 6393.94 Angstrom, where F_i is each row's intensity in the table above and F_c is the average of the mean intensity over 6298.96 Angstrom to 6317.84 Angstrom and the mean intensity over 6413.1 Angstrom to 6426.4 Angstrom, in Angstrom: 10.26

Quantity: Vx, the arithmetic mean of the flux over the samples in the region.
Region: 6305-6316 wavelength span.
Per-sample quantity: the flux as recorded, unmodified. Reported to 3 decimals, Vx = 0.787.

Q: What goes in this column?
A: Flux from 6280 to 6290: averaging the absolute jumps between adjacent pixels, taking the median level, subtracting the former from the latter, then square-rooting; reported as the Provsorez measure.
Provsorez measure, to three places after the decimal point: 0.883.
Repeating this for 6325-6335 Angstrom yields 0.875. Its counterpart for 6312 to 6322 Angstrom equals 0.869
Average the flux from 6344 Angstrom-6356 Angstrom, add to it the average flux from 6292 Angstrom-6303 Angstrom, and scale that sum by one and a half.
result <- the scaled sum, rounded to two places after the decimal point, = 2.27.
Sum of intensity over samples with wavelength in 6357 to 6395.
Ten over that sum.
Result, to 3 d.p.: 0.508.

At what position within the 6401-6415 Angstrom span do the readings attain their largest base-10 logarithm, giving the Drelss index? 6409.42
